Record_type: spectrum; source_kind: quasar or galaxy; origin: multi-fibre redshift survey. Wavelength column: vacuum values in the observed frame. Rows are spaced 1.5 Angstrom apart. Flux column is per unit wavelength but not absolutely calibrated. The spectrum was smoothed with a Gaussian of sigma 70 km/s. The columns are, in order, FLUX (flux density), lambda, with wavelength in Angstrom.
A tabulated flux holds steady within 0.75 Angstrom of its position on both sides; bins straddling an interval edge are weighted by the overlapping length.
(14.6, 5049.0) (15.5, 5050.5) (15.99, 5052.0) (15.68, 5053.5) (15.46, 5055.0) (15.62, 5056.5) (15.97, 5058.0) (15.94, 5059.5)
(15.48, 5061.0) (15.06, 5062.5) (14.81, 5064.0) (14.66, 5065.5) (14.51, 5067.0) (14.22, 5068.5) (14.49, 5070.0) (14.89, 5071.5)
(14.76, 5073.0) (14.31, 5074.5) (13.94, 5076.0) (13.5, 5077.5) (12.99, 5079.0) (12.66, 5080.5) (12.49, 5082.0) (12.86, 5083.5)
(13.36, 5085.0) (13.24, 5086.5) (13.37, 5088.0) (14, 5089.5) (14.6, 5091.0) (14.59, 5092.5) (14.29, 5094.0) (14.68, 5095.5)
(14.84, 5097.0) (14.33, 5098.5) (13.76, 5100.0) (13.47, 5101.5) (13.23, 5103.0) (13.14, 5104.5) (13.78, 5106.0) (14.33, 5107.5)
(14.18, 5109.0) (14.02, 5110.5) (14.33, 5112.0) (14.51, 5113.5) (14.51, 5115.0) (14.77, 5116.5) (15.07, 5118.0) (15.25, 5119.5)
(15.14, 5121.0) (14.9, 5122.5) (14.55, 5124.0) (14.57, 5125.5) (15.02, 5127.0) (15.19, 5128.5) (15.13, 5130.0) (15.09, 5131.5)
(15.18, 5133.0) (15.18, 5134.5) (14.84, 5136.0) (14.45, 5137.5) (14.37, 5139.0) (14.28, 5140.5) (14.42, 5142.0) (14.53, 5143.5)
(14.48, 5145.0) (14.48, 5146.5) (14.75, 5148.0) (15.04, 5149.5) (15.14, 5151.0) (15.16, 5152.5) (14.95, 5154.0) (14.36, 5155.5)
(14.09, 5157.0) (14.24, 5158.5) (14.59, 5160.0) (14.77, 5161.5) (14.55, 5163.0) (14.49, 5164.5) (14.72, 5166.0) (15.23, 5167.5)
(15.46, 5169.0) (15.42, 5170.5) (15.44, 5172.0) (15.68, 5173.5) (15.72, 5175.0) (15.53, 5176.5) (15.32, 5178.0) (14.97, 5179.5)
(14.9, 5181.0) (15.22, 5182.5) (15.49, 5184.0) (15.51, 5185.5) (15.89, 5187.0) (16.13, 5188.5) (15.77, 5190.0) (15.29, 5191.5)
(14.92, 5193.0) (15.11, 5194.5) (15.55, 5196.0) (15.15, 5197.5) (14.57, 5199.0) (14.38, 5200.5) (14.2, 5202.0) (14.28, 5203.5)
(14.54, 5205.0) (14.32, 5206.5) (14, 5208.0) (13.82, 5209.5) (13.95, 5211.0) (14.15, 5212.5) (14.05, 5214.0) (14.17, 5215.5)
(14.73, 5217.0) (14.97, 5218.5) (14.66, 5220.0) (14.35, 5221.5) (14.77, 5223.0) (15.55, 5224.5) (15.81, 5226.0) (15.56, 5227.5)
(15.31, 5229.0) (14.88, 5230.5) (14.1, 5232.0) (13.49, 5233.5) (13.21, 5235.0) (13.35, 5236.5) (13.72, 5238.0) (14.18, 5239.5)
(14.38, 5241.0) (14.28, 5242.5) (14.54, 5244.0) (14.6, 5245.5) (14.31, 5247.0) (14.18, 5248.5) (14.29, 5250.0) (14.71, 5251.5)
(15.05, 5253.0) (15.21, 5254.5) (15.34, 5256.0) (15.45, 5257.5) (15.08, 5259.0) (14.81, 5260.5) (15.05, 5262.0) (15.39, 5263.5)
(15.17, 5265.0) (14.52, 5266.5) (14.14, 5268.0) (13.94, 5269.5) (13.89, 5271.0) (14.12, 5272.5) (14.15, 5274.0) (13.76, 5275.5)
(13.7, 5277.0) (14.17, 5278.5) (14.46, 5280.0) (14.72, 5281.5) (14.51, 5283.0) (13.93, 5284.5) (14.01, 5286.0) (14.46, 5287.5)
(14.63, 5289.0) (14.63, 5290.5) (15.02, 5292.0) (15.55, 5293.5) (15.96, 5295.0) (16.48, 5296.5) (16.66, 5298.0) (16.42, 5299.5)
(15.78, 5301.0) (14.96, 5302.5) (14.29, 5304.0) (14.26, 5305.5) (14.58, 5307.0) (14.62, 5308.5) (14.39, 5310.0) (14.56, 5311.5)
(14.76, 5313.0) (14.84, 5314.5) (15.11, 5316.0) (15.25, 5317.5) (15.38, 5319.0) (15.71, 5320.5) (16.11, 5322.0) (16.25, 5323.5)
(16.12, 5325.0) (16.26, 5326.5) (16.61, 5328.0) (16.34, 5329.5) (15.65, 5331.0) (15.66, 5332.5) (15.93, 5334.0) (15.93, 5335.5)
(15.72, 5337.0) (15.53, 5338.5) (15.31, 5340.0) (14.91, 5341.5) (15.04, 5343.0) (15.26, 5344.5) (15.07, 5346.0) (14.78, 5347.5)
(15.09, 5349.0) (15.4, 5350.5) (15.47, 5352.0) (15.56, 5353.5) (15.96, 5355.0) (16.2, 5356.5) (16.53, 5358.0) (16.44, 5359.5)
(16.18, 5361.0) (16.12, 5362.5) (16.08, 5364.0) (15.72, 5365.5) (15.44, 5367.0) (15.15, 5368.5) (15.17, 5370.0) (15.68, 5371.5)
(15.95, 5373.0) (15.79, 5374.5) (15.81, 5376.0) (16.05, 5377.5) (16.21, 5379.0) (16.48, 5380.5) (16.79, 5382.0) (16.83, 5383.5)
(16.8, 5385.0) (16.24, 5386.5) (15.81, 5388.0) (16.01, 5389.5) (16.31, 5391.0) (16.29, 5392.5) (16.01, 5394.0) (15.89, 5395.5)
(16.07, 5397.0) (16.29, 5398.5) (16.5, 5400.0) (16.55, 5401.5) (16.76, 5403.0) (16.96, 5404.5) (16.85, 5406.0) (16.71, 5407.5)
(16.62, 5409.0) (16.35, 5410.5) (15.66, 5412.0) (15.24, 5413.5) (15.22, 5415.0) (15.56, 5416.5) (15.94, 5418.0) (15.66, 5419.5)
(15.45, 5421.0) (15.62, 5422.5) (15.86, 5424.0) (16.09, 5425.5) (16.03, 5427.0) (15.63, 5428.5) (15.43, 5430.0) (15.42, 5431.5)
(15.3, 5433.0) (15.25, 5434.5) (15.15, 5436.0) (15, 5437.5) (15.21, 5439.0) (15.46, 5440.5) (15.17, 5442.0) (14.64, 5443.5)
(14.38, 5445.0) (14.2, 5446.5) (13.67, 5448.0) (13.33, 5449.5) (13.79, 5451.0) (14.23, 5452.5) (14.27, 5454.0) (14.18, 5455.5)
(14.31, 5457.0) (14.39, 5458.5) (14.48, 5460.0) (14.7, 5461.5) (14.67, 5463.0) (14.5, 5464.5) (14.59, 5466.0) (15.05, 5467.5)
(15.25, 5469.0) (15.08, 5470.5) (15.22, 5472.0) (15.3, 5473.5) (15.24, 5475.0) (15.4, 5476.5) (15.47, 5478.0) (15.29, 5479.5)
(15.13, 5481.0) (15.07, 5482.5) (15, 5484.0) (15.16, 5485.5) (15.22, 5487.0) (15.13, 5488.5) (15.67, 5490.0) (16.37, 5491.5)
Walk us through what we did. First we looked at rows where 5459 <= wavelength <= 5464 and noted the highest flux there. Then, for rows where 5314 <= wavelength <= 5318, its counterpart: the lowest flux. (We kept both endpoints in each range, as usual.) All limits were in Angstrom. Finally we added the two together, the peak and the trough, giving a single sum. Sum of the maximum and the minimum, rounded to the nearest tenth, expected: 29.5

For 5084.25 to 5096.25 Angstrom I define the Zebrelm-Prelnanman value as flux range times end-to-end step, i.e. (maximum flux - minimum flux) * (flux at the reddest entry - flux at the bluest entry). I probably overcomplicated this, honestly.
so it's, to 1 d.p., 1.9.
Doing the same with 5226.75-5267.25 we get -2.4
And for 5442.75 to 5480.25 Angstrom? 1.4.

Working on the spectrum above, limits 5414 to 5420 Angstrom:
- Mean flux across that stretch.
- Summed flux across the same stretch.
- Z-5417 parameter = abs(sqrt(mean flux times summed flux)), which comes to 31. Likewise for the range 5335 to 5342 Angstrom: 35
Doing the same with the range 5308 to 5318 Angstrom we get 39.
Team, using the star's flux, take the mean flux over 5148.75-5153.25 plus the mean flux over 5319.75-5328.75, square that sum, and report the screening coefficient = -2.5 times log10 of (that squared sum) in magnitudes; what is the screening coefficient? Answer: -7.48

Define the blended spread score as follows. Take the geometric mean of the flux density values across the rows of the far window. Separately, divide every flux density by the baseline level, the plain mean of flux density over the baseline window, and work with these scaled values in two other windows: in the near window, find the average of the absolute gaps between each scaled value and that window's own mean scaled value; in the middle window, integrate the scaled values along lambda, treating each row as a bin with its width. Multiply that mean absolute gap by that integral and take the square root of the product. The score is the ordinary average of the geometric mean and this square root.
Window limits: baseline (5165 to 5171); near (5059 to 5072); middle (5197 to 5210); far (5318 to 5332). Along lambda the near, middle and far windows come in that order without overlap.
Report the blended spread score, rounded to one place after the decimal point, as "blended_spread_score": 8.3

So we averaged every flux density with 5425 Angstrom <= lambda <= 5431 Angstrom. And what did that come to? 15.8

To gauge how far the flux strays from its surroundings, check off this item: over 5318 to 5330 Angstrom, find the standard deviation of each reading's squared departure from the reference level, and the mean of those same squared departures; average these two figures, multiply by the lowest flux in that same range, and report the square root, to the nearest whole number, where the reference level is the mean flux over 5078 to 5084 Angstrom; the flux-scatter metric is 10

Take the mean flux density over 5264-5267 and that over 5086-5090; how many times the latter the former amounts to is 1.10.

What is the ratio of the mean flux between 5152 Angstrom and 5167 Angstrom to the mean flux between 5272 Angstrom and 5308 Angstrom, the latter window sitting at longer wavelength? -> 0.99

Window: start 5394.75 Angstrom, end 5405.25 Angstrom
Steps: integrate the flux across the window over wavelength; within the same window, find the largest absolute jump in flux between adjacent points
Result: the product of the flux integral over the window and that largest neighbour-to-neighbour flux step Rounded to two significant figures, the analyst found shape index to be 38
